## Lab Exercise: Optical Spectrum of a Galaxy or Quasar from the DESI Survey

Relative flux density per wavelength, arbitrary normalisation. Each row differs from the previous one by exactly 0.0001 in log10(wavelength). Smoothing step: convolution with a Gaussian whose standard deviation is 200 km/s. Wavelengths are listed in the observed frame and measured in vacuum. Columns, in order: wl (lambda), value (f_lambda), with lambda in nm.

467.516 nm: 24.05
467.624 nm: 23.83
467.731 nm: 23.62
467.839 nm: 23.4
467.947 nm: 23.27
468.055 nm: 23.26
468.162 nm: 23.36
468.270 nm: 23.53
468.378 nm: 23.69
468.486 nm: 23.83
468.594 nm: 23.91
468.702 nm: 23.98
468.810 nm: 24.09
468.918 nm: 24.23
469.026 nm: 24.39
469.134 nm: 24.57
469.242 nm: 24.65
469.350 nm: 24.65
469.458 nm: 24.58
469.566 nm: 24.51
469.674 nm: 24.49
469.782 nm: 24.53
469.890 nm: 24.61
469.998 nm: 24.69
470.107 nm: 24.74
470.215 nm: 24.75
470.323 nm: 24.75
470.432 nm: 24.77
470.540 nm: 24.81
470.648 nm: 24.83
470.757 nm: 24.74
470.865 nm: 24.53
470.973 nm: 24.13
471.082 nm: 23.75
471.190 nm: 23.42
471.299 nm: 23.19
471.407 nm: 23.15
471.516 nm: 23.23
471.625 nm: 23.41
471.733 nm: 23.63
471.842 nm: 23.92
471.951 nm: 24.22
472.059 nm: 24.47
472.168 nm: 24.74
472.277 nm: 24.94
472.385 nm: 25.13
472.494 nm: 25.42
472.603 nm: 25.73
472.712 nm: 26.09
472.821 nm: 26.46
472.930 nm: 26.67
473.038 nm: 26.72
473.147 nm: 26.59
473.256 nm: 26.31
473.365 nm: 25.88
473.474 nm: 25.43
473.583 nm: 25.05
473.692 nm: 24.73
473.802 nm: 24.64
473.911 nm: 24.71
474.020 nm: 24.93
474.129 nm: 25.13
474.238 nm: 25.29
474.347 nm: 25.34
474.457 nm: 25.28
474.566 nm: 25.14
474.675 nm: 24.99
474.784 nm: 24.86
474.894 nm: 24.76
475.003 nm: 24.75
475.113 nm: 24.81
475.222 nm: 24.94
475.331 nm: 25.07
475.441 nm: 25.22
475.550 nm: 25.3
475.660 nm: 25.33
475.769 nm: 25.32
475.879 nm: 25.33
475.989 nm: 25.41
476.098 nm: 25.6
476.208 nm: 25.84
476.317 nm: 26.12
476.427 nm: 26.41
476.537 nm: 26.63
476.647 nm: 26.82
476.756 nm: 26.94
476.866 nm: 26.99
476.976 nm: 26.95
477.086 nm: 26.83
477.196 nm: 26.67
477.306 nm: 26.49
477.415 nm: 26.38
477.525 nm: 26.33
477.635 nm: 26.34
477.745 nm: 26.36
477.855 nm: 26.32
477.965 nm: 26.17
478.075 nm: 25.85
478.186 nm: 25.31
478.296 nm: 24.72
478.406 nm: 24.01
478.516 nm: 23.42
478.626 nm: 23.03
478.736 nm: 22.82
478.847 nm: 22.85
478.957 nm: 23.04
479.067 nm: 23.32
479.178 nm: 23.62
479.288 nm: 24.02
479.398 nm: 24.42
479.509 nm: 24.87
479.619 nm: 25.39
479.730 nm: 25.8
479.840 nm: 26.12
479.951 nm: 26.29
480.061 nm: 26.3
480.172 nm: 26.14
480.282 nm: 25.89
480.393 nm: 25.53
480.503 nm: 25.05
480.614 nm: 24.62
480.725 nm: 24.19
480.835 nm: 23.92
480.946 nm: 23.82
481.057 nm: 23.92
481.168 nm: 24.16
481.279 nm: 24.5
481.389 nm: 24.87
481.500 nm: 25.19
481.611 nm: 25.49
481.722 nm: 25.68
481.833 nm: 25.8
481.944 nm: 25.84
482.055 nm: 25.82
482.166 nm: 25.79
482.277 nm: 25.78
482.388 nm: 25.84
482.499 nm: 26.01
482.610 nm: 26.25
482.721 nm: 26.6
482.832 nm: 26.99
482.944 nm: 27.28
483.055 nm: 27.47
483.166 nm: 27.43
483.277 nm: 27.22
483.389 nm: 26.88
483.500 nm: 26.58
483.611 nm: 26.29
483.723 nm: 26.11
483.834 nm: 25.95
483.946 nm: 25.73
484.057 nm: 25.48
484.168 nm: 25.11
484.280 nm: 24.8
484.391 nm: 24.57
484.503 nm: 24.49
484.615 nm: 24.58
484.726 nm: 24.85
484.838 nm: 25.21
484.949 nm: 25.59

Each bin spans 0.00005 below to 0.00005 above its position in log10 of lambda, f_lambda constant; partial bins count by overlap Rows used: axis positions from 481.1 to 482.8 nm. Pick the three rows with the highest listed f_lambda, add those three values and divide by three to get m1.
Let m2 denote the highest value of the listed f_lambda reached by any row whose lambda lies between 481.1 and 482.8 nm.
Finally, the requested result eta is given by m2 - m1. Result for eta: 0.31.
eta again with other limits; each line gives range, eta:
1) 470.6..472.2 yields 0.06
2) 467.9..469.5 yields 0.02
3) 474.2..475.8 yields 0.01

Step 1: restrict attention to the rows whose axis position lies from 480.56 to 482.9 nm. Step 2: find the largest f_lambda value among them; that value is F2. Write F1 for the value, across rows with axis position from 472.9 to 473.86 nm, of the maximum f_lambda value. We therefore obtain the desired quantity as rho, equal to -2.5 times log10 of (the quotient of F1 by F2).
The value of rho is 0.011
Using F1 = 26.72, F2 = 26.99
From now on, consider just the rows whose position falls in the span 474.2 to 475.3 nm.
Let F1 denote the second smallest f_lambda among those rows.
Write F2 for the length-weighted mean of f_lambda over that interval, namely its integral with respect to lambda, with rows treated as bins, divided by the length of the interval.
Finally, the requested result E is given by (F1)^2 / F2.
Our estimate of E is 24.5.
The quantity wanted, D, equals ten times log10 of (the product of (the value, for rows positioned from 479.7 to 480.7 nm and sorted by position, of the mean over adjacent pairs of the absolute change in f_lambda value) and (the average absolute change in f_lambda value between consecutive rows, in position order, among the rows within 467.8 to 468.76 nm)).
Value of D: -15.3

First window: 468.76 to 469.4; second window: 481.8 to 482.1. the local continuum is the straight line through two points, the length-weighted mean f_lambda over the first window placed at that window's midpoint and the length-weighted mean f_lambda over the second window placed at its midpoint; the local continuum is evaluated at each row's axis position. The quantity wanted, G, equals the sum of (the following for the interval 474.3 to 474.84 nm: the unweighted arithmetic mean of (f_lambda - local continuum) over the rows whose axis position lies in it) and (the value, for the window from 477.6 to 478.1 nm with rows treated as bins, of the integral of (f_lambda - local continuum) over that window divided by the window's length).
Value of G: 0.9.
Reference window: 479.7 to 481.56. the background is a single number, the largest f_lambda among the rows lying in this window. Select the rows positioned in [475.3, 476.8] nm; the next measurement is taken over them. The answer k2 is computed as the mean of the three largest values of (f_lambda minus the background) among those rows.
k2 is 0.5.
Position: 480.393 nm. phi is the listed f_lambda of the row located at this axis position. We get 25.53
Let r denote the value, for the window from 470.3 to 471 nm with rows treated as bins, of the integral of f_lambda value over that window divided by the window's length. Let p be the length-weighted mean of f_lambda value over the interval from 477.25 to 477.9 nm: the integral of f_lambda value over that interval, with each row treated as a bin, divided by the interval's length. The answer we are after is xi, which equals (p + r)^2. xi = 2609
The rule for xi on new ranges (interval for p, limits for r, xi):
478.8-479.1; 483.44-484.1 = 2416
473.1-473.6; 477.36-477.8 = 2736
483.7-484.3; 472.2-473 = 2636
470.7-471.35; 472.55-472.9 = 2506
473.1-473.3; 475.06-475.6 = 2657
